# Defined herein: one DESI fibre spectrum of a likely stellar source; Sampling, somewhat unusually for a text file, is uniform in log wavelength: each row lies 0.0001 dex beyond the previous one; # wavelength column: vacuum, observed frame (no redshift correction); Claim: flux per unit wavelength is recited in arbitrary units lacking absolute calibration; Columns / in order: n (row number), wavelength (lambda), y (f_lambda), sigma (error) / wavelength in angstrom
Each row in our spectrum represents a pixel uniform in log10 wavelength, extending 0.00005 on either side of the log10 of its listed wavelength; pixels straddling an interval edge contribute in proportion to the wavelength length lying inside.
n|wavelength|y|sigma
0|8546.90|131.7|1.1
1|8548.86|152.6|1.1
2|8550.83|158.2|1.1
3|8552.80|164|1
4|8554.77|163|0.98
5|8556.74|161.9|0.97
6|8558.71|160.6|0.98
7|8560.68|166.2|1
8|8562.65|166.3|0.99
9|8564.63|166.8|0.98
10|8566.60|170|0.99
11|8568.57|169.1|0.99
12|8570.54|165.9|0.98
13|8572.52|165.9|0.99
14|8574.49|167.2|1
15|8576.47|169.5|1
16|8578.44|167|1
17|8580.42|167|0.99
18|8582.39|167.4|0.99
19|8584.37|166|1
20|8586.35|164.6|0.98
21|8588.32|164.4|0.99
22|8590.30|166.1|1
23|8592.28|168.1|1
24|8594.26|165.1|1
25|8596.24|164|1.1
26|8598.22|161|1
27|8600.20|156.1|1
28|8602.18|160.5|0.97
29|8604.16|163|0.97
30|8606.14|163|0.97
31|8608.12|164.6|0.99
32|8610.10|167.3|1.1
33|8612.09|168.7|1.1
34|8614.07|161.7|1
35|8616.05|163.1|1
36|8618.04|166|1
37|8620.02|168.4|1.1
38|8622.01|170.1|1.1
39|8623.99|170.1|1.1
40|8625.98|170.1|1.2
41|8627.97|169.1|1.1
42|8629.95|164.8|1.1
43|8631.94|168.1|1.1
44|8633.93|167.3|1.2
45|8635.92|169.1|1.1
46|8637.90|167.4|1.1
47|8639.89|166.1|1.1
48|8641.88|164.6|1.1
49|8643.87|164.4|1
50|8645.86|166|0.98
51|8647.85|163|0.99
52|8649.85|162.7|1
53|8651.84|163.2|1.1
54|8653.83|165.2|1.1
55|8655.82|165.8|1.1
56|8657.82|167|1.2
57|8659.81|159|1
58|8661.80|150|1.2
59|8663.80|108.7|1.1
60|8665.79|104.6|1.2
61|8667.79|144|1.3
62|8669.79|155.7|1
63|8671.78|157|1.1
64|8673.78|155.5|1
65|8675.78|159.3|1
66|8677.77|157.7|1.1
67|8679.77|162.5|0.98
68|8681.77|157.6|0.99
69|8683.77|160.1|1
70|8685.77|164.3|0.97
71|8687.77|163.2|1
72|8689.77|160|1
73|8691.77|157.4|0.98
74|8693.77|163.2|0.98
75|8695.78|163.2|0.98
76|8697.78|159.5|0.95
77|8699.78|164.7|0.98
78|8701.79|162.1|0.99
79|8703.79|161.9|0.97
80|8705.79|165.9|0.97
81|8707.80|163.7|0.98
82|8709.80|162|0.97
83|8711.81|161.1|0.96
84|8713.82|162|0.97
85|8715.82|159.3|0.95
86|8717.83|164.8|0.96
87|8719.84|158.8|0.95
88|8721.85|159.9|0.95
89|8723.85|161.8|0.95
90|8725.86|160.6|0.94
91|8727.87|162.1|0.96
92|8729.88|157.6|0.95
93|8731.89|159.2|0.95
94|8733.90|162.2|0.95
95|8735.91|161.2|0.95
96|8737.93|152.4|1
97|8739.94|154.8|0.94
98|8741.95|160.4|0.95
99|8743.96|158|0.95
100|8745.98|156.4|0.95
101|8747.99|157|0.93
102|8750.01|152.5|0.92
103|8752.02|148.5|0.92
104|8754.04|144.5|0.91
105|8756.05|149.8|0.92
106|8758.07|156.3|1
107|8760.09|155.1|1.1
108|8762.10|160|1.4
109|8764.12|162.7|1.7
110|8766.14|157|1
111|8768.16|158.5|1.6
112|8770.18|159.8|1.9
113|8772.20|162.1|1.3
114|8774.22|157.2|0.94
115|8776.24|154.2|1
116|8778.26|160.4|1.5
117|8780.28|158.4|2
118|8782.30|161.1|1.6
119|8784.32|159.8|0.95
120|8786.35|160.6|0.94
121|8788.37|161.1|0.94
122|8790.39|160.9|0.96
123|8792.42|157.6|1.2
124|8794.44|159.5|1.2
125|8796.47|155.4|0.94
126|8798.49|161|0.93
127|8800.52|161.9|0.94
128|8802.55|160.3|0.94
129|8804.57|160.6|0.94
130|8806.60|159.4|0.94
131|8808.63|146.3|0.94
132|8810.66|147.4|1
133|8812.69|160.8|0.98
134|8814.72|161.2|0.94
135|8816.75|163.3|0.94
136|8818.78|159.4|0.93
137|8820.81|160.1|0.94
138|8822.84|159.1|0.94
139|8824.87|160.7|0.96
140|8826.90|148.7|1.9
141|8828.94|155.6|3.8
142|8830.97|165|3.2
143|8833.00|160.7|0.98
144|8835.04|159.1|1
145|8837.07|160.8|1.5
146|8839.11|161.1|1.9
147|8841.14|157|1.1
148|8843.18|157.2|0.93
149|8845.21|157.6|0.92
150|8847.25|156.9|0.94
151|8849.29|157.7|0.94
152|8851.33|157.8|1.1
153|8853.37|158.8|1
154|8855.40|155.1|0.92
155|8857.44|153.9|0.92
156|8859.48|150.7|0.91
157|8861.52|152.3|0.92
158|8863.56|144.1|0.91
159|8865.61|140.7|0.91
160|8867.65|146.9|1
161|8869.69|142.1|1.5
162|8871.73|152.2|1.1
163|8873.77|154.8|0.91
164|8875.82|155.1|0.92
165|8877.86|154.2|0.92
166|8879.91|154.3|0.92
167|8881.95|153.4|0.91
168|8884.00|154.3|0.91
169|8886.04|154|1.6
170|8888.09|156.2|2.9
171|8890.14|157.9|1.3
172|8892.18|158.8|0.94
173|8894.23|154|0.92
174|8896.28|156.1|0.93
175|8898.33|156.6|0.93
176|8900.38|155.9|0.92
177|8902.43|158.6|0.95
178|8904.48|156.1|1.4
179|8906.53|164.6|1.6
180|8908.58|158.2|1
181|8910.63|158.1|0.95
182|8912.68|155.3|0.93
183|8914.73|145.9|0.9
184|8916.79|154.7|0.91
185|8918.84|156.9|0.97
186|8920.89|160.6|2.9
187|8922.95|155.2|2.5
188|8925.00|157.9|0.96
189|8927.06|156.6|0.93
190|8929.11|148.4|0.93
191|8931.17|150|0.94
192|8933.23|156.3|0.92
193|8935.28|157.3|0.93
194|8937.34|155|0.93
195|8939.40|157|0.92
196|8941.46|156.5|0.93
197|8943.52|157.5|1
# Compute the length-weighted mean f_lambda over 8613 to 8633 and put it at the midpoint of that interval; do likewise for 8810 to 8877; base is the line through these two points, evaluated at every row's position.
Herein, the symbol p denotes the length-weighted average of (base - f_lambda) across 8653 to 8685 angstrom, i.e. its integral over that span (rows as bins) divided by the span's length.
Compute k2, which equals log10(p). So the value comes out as 1.11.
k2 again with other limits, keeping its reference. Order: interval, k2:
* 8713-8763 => 0.58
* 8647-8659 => 0.07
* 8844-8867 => 0.26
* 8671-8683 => 0.78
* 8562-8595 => 0.42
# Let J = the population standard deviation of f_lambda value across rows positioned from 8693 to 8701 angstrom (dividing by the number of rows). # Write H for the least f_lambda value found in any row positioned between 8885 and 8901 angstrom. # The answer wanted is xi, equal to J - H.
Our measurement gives -152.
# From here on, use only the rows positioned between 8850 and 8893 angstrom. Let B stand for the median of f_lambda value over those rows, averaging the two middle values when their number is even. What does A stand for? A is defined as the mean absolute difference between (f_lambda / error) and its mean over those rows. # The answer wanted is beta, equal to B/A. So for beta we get 7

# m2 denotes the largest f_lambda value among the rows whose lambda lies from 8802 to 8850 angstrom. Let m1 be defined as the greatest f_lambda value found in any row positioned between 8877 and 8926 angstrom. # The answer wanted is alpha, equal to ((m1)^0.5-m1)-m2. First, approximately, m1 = 164.6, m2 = 165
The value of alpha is -317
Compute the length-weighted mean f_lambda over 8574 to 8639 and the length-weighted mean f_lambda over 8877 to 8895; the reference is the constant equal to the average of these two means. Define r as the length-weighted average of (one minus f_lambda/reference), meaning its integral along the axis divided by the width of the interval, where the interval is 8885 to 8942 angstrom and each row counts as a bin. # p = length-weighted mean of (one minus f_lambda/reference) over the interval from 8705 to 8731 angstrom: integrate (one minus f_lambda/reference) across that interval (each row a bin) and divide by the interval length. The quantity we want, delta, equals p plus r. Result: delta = 0.023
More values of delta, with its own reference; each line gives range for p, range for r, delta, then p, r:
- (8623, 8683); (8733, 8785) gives 0.034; 0.01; 0.023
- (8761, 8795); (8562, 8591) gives -0.032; 0.01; -0.039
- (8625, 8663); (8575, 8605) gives -0.050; -0.02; -0.026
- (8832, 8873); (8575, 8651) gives 0.009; 0.04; -0.032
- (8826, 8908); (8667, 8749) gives 0.039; 0.03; 0.005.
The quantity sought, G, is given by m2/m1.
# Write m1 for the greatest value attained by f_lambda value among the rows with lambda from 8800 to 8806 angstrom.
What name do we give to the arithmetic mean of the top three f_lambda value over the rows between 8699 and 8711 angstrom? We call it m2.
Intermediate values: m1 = 161.9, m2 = 165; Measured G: 1.02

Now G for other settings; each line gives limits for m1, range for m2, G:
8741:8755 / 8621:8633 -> 1.06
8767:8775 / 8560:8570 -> 1.04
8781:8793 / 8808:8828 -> 1.00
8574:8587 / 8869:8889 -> 0.92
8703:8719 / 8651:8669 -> 1.00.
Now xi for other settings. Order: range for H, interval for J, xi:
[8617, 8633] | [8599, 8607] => -162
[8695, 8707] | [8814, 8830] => -155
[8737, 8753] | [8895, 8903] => -147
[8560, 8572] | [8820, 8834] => -161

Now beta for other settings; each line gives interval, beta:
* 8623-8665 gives 17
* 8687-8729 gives 77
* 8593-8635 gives 24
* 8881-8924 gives 4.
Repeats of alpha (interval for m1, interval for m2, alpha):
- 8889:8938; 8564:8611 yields -322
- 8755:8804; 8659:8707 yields -316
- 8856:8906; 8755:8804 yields -309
